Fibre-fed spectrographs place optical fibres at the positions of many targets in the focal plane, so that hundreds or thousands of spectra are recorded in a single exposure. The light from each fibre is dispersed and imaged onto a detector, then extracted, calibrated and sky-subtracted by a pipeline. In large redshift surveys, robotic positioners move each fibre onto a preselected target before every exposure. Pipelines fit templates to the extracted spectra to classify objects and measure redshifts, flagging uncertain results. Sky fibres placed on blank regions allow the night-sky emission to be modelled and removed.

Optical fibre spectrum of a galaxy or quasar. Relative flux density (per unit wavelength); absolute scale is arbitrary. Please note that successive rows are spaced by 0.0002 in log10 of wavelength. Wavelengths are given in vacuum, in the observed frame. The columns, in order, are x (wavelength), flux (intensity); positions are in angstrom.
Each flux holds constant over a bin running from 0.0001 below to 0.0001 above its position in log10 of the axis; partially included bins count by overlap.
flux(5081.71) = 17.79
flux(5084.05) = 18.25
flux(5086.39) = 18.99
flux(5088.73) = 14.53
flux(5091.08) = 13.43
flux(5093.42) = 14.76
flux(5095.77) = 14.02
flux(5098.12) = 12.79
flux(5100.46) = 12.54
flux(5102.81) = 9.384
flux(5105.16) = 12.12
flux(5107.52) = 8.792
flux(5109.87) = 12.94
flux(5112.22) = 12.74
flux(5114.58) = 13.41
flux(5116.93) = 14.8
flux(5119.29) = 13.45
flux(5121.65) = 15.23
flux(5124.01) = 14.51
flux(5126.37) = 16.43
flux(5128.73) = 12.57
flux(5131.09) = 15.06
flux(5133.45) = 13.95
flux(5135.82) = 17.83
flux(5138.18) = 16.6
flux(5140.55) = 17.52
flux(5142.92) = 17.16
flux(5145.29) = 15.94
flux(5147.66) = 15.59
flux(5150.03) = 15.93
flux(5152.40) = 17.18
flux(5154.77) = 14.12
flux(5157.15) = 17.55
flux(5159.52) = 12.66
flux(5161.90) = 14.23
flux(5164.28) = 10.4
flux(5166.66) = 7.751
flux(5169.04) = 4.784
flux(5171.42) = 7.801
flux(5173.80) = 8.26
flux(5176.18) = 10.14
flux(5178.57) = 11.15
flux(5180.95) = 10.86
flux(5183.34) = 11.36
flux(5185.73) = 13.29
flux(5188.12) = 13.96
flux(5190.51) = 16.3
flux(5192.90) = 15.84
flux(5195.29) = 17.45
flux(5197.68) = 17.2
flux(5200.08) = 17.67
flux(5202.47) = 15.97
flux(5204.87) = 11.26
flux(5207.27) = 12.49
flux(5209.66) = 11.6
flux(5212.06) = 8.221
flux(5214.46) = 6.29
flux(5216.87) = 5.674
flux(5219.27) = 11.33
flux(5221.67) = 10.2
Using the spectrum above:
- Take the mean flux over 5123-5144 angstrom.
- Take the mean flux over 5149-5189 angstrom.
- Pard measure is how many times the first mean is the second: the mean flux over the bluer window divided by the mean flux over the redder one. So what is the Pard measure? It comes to 1.33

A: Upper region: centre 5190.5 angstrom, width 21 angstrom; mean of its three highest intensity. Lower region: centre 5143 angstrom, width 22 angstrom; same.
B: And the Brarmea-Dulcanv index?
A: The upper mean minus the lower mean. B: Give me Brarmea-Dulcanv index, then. -0.1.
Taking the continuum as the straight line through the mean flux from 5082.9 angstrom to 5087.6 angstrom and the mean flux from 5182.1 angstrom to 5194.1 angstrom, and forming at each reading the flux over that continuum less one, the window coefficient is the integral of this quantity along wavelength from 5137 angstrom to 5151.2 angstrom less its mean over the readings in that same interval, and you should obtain 0.3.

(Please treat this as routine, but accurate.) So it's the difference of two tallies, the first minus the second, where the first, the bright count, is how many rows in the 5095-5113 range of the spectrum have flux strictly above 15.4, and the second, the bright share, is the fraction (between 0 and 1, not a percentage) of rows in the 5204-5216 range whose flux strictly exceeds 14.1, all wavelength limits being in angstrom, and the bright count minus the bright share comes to 0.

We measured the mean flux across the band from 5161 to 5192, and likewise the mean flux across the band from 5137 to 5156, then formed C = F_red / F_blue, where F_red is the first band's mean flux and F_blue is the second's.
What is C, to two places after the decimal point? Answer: 0.66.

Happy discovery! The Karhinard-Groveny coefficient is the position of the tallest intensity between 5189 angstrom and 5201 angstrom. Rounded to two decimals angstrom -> 5200.08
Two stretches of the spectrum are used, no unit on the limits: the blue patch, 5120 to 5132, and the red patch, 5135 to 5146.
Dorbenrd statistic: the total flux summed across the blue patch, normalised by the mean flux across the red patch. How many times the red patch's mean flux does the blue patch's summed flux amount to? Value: 4.3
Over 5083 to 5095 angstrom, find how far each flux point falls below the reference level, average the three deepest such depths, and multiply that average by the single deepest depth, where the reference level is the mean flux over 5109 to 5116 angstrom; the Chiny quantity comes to 0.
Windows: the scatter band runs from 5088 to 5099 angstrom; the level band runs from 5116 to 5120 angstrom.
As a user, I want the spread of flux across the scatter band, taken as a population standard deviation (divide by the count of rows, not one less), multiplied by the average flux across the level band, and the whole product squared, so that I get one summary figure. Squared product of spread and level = 104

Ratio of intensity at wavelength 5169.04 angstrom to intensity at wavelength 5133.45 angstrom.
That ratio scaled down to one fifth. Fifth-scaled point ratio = 0.07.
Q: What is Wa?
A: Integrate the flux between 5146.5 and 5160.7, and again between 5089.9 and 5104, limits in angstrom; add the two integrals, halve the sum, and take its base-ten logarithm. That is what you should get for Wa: 2.30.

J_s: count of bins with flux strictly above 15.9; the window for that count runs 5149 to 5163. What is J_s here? 3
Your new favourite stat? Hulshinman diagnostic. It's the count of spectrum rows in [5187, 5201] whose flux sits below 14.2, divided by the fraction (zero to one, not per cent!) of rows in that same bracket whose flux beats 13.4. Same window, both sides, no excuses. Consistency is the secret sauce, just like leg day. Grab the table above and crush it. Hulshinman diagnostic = 1.0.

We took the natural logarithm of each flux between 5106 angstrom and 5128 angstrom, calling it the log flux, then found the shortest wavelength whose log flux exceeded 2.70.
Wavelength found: 5121.65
